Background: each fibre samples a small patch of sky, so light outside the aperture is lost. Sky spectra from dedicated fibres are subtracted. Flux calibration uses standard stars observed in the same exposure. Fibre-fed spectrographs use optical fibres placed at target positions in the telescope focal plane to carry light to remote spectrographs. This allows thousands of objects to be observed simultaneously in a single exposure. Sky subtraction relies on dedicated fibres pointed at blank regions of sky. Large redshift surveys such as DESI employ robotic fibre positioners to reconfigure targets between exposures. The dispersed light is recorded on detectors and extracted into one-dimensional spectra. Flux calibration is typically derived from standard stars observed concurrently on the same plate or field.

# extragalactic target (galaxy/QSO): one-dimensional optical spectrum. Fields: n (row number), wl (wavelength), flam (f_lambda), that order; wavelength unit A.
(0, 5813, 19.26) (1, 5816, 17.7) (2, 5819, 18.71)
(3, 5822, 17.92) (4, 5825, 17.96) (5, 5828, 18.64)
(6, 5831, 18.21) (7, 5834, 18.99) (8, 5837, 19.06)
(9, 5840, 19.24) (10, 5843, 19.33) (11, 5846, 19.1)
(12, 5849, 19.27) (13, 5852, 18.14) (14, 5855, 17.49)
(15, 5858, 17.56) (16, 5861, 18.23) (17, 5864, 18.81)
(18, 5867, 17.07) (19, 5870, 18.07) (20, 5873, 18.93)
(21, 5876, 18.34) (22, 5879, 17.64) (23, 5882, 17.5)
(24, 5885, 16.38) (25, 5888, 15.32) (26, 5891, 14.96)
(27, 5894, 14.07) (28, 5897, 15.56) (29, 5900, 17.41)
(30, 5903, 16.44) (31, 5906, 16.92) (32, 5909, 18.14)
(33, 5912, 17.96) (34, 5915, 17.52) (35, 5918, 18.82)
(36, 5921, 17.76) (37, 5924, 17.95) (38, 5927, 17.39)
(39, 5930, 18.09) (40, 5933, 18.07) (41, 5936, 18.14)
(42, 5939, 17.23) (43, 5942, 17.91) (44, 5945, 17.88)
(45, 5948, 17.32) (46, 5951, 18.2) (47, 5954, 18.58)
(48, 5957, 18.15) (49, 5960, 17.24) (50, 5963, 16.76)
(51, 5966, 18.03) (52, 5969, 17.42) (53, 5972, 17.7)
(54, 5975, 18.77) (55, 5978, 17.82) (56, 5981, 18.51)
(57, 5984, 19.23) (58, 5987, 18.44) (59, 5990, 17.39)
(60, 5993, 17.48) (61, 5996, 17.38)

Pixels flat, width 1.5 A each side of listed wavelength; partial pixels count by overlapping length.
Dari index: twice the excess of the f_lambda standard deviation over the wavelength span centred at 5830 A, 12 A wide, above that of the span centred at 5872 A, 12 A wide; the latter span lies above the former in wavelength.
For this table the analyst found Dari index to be -0.6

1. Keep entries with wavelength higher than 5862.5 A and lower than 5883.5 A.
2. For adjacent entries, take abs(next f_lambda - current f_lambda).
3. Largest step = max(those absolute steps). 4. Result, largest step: 1.7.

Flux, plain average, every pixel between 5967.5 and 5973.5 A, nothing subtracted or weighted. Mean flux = 17.6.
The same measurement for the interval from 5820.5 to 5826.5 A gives 17.9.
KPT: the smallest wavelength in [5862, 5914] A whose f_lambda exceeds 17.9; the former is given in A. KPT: 5864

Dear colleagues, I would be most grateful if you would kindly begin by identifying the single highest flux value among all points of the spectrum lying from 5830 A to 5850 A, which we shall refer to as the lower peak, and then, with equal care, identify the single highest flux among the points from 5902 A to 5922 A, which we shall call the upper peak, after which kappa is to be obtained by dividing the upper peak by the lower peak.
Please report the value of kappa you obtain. 0.97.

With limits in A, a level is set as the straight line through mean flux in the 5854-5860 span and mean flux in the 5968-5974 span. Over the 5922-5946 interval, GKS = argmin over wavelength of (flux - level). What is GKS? 5939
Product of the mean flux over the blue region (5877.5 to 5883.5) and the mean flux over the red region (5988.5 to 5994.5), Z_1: 306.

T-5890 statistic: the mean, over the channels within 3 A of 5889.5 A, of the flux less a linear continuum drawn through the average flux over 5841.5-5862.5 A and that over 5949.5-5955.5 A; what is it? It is -3.3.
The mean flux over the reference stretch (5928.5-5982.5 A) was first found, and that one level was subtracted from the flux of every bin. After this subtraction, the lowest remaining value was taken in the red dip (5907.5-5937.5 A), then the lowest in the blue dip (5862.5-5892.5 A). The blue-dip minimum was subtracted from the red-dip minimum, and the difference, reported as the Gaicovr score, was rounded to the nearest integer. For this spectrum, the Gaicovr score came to 2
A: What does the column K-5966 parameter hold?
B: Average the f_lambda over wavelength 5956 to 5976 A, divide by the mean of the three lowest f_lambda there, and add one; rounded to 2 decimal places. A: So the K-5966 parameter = 2.03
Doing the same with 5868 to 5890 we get 2.06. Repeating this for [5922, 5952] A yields 2.03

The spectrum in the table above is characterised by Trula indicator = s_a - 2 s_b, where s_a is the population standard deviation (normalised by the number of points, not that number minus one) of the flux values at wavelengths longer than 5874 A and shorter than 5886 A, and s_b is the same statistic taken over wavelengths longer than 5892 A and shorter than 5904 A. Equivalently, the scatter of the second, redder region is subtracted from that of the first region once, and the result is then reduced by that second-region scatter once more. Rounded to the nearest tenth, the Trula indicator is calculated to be -1.8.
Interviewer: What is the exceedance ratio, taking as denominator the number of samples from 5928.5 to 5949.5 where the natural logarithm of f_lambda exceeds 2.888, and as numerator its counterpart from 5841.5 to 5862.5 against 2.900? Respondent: 1.3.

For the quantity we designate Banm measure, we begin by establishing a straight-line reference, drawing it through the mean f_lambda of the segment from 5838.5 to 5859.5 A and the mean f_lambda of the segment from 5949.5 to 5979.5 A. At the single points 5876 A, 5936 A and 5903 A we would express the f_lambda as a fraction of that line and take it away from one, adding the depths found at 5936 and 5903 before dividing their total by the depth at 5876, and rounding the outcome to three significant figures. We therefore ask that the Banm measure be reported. 21.4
